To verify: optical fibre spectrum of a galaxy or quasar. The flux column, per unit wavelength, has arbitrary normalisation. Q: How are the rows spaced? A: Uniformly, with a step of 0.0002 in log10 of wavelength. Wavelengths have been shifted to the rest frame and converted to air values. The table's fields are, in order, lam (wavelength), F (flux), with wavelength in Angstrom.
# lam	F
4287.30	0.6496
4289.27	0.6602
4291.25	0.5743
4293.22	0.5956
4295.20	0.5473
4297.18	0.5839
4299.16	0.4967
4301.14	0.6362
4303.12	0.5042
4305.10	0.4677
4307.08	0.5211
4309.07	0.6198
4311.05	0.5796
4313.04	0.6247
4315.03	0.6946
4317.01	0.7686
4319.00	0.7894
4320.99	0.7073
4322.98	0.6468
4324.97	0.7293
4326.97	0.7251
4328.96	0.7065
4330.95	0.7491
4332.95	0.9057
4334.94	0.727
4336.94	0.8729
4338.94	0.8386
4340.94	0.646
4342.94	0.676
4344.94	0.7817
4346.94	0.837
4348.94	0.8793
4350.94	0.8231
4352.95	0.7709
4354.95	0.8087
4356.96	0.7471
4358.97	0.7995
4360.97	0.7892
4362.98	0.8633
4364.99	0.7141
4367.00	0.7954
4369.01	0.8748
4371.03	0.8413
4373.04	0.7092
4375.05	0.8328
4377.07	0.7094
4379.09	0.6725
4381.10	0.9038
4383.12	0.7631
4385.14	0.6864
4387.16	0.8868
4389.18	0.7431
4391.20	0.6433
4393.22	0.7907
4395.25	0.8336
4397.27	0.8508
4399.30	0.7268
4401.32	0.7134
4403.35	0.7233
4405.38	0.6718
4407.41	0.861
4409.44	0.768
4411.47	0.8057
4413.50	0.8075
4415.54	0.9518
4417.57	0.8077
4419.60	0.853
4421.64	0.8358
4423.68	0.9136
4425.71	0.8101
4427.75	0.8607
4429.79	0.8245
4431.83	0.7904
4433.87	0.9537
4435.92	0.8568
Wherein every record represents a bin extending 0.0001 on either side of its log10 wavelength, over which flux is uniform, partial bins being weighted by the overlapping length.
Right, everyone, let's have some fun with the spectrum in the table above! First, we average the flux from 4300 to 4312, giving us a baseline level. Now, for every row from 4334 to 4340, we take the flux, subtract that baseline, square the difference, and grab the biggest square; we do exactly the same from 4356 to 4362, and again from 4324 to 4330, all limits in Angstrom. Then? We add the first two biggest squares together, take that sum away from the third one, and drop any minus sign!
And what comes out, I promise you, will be 0.131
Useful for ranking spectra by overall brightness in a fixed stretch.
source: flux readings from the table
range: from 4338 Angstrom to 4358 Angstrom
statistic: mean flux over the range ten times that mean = 7.81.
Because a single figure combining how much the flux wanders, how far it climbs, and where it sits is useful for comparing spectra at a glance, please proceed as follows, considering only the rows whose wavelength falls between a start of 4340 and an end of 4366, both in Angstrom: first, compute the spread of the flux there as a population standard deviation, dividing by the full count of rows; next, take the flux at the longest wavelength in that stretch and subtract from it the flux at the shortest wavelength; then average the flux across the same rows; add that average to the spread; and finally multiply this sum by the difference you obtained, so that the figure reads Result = 0.058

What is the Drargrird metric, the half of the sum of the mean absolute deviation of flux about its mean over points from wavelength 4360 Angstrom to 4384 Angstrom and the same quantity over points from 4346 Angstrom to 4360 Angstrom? 0.047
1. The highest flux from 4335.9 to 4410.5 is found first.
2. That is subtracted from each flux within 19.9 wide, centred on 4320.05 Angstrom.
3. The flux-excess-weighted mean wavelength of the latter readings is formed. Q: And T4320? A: 4319.2 Angstrom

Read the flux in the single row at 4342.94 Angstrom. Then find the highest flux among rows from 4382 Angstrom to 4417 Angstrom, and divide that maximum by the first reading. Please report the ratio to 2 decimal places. 1.41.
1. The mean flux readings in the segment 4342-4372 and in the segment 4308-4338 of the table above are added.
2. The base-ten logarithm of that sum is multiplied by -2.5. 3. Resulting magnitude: -0.457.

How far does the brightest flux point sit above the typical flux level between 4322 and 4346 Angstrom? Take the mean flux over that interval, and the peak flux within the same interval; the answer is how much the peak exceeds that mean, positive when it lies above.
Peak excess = 0.155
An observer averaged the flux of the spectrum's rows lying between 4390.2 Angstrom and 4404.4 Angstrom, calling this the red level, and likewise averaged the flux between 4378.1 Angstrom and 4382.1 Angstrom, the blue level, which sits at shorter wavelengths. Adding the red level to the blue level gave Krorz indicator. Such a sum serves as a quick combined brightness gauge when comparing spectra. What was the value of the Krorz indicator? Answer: 1.54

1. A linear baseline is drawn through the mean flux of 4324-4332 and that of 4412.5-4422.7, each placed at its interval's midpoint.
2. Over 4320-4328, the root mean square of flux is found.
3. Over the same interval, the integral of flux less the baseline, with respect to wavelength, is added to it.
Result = 0.5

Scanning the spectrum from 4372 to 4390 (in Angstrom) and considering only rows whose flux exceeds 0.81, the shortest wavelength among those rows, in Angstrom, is 4375.05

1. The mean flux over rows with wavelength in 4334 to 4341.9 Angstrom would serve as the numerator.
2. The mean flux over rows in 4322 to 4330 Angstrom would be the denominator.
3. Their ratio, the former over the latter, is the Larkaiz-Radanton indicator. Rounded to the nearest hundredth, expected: 1.10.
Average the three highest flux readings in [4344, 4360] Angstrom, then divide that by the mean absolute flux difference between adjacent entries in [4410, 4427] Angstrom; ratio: 11.1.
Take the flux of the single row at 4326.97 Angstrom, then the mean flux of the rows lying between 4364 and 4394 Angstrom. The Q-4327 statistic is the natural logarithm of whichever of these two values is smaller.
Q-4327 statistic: -0.32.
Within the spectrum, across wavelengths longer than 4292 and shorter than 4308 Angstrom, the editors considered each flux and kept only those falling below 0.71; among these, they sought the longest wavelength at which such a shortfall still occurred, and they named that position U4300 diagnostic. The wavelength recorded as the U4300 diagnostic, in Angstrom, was 4307.08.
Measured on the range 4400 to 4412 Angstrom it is 4405.38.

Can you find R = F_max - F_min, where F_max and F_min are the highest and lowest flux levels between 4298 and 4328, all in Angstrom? 0.32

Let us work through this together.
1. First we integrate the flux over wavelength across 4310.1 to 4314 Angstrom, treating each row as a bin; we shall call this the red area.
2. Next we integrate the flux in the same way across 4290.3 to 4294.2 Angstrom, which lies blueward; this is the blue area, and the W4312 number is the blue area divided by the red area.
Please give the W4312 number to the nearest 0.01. 0.97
